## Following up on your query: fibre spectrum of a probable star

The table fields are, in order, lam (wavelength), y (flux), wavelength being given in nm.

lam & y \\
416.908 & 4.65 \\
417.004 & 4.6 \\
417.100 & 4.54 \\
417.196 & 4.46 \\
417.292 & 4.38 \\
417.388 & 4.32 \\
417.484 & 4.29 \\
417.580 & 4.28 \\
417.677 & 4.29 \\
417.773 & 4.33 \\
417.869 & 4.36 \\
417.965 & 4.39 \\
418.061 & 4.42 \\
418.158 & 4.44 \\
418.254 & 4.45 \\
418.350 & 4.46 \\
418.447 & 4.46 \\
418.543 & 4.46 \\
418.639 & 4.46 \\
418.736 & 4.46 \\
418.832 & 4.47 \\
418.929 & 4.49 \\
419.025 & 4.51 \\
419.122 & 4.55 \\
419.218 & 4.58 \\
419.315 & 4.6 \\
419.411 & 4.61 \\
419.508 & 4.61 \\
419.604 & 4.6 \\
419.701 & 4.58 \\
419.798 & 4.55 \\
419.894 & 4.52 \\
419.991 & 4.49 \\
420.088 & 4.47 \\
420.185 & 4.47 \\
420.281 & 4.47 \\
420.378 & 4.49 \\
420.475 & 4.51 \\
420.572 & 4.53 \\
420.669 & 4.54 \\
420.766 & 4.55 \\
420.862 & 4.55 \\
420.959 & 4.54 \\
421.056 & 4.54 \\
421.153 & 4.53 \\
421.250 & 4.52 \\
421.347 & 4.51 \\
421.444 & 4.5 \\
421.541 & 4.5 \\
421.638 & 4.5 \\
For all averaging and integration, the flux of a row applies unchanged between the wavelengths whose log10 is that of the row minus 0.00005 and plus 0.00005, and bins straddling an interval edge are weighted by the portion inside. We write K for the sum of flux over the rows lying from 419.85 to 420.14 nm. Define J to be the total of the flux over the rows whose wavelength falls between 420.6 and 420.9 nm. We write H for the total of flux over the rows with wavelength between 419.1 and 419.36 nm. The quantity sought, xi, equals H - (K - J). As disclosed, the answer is 13.9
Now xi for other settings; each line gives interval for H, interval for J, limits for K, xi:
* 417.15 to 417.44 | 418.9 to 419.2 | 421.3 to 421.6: 13.2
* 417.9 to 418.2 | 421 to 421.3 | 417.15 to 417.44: 13.7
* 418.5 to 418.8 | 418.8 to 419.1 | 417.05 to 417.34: 13.5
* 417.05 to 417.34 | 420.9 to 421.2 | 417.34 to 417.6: 14.1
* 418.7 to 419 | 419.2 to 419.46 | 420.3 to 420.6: 13.7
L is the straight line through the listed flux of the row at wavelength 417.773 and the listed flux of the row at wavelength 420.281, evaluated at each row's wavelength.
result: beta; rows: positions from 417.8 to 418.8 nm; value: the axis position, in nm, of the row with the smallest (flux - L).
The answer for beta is 417.869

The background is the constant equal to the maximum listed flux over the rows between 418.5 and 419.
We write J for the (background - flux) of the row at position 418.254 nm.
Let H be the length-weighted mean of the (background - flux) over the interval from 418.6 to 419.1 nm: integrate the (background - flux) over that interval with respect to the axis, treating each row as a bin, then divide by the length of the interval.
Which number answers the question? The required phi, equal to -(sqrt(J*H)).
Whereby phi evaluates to -0.018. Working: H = 0.008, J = 0.04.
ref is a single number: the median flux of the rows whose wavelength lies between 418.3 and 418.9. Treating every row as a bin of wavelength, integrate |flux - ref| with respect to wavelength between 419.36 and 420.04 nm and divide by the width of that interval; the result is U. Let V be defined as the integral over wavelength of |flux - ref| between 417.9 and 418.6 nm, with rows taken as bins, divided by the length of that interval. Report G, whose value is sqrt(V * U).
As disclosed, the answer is 0.048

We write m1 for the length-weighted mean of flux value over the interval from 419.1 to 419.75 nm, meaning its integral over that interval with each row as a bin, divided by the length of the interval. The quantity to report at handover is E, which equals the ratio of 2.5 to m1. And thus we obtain 0.544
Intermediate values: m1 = 4.59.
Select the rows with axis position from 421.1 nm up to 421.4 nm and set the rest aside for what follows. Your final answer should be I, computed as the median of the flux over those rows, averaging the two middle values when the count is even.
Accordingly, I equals 4.52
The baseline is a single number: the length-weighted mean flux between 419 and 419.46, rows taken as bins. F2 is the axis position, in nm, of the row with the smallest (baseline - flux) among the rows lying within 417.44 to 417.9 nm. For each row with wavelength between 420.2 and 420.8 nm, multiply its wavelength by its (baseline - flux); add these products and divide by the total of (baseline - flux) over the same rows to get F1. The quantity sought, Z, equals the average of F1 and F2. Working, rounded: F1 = 420.44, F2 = 417.869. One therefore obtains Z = 419.15 nm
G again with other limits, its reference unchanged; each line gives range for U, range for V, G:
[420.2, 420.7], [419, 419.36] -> 0.068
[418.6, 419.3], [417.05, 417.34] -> 0.051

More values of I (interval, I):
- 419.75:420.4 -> 4.49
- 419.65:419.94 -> 4.55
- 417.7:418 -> 4.36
